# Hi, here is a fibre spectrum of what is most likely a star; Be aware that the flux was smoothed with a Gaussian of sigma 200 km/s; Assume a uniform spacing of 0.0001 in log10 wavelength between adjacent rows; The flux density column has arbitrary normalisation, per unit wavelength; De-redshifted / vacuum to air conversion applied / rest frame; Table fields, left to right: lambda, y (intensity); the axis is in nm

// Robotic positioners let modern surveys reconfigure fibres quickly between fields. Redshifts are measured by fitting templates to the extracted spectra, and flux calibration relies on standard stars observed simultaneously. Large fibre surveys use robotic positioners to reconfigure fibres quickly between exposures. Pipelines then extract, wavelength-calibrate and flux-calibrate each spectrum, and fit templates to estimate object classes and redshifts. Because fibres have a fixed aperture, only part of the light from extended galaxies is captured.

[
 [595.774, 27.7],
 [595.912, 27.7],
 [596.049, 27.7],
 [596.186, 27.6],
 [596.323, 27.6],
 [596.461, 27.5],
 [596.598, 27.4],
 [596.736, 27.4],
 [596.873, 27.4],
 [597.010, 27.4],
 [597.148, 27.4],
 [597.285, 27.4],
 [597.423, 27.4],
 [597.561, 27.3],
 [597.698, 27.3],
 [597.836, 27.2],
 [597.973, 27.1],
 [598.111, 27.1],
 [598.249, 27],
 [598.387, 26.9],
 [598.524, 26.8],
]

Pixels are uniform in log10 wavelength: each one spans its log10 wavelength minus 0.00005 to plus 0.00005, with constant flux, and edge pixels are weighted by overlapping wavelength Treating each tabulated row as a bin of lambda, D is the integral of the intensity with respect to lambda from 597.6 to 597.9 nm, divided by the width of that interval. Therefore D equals 27.3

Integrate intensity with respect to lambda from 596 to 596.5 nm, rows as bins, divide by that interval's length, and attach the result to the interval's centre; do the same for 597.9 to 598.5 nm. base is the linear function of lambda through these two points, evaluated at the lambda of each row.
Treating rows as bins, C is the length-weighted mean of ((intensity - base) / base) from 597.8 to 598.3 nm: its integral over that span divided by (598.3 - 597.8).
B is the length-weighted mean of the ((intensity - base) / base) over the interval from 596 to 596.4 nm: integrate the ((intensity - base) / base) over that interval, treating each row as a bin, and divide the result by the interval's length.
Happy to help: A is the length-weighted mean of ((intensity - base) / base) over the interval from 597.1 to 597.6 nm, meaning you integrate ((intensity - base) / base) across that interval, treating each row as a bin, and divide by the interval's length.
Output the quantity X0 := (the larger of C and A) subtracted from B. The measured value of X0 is -0.003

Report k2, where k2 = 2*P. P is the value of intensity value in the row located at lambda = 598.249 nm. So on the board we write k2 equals 54.0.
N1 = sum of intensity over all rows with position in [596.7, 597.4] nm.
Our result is 137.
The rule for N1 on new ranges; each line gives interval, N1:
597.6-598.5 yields 163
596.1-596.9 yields 165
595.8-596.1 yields 55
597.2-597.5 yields 55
